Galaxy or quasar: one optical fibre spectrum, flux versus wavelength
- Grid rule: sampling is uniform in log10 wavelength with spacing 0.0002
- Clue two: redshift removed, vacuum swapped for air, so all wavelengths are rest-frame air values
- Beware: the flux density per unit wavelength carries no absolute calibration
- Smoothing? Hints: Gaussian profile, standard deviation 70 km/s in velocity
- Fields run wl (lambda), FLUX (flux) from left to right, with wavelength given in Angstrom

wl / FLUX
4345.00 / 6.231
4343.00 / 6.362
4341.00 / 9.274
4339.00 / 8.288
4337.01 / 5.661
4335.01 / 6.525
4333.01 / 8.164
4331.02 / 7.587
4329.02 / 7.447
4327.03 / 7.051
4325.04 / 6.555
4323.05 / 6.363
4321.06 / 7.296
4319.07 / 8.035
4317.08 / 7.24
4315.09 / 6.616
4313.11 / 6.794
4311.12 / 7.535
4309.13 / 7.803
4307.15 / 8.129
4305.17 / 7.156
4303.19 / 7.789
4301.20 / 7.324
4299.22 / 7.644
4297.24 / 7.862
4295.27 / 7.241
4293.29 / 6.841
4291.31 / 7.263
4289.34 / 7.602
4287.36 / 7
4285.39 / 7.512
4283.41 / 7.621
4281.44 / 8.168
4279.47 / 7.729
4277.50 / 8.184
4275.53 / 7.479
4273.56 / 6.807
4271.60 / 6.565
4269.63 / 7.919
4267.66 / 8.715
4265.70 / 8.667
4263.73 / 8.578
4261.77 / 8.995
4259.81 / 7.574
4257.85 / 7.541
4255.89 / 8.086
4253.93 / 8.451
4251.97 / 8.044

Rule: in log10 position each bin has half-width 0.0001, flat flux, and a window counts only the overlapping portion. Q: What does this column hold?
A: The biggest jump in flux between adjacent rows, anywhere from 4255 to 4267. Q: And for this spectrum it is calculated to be 1.42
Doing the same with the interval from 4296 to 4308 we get 0.97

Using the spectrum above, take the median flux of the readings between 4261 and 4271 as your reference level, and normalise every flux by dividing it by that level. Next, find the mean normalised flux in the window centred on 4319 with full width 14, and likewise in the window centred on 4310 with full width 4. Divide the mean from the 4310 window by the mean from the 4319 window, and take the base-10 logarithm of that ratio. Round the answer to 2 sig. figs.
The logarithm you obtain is 0.041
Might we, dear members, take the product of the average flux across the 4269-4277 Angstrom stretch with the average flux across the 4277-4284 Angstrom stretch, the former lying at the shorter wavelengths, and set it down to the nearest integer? 57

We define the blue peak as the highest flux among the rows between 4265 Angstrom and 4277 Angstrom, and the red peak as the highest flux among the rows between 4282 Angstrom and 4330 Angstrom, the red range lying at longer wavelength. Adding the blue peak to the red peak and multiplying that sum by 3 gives 50.5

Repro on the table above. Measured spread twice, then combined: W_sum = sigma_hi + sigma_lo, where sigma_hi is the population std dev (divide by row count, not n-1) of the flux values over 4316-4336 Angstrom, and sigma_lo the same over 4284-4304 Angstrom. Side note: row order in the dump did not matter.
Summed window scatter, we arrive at 0.90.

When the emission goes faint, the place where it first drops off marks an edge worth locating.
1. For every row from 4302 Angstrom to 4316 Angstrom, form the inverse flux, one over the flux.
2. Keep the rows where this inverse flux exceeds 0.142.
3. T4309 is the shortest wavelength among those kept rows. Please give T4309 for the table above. 4313.11 Angstrom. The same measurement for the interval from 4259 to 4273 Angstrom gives 4271.60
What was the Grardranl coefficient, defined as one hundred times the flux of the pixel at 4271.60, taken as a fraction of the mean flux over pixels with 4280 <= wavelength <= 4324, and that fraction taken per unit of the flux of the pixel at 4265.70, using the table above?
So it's 10.2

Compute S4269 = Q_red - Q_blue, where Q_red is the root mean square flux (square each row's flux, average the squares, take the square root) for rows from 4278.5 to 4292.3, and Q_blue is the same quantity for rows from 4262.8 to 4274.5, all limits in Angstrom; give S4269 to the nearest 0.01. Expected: -0.36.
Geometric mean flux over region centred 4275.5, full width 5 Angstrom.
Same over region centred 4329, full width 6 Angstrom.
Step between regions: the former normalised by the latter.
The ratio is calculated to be 1.02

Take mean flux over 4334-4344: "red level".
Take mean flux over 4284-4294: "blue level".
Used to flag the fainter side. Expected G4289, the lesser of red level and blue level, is 7.22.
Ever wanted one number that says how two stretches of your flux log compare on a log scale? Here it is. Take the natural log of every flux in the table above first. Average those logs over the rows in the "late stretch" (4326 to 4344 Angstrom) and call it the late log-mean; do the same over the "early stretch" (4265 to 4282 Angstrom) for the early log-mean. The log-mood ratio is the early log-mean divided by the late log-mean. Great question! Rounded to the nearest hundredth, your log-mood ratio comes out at 1.03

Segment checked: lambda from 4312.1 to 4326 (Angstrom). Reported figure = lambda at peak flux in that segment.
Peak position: 4319.07 Angstrom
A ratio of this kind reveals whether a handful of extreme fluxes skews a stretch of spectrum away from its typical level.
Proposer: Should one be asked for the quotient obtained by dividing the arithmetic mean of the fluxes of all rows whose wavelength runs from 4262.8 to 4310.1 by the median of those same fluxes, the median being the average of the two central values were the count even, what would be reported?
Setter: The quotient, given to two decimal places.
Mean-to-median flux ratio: 1.00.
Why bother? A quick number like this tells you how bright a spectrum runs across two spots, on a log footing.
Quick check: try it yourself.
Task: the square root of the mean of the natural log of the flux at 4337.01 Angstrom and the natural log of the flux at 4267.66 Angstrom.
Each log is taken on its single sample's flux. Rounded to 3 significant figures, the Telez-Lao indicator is 1.40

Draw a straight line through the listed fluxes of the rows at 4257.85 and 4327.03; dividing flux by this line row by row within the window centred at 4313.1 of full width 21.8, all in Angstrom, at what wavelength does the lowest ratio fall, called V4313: 4323.05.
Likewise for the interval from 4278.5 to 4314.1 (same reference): 4293.29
